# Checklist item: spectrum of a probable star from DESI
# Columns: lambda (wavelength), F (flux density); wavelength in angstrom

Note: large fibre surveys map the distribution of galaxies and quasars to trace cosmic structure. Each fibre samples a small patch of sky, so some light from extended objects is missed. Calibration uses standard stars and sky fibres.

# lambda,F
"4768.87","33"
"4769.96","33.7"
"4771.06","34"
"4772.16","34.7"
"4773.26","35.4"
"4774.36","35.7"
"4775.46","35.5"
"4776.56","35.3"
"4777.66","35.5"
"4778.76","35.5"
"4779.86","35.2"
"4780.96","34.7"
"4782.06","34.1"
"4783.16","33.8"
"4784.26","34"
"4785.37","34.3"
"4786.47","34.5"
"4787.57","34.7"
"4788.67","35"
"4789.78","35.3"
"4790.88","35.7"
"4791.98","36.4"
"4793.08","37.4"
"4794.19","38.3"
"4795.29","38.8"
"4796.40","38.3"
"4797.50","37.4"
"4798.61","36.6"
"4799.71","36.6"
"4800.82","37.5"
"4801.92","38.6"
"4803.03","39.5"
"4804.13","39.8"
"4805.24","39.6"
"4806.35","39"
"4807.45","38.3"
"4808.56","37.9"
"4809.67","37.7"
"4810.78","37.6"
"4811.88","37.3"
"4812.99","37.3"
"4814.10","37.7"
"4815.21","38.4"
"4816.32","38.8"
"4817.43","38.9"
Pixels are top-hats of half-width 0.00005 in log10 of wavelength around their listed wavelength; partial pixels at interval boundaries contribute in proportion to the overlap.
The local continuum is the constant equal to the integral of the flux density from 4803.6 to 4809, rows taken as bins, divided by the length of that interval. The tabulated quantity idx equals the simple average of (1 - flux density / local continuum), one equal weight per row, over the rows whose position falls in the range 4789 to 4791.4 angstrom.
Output 0.088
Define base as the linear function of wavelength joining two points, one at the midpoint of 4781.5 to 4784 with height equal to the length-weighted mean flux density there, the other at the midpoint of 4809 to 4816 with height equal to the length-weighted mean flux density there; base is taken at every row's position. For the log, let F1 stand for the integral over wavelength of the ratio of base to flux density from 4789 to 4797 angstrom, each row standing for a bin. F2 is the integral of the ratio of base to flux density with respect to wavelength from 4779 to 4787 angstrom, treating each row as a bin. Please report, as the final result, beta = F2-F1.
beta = 0.30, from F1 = 7.61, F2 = 7.9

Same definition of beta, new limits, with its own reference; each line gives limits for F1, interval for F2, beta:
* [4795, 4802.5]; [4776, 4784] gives 0.57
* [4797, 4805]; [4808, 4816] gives 0.35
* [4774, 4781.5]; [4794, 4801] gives -0.42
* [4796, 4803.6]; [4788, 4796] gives 0.39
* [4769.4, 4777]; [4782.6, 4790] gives 0.23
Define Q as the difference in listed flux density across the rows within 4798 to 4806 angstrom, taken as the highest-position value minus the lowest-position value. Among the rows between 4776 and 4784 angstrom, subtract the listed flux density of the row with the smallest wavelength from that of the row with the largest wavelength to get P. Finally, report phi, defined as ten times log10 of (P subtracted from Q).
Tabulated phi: 7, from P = -1.50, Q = 3.0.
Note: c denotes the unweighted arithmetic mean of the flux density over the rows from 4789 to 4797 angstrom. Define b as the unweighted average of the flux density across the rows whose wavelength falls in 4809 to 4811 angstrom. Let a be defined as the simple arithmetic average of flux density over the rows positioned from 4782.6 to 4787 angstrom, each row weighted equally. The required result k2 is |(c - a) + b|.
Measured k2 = 40.7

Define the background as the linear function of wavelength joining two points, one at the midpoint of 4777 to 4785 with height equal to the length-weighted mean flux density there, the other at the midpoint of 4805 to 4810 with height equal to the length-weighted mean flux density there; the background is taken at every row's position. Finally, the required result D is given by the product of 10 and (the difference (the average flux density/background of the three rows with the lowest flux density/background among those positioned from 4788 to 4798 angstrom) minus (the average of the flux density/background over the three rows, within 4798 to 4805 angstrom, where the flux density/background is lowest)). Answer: -0.05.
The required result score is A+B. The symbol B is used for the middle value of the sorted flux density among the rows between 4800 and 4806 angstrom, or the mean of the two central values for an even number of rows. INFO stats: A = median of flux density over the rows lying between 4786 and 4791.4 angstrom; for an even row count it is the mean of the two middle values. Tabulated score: 74.5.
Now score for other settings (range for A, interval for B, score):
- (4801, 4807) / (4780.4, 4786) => 73.6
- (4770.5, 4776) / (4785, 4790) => 70.1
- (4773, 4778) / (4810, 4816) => 73.1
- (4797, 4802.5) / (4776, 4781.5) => 72.7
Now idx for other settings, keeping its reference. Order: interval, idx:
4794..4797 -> 0.012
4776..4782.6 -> 0.099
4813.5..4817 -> 0.016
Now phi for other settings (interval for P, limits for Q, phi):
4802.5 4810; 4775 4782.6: -4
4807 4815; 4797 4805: 5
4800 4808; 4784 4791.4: 0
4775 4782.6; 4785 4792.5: 5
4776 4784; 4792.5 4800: -2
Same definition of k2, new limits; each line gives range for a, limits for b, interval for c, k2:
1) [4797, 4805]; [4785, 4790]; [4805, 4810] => 35.3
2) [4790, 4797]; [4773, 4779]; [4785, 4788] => 32.5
